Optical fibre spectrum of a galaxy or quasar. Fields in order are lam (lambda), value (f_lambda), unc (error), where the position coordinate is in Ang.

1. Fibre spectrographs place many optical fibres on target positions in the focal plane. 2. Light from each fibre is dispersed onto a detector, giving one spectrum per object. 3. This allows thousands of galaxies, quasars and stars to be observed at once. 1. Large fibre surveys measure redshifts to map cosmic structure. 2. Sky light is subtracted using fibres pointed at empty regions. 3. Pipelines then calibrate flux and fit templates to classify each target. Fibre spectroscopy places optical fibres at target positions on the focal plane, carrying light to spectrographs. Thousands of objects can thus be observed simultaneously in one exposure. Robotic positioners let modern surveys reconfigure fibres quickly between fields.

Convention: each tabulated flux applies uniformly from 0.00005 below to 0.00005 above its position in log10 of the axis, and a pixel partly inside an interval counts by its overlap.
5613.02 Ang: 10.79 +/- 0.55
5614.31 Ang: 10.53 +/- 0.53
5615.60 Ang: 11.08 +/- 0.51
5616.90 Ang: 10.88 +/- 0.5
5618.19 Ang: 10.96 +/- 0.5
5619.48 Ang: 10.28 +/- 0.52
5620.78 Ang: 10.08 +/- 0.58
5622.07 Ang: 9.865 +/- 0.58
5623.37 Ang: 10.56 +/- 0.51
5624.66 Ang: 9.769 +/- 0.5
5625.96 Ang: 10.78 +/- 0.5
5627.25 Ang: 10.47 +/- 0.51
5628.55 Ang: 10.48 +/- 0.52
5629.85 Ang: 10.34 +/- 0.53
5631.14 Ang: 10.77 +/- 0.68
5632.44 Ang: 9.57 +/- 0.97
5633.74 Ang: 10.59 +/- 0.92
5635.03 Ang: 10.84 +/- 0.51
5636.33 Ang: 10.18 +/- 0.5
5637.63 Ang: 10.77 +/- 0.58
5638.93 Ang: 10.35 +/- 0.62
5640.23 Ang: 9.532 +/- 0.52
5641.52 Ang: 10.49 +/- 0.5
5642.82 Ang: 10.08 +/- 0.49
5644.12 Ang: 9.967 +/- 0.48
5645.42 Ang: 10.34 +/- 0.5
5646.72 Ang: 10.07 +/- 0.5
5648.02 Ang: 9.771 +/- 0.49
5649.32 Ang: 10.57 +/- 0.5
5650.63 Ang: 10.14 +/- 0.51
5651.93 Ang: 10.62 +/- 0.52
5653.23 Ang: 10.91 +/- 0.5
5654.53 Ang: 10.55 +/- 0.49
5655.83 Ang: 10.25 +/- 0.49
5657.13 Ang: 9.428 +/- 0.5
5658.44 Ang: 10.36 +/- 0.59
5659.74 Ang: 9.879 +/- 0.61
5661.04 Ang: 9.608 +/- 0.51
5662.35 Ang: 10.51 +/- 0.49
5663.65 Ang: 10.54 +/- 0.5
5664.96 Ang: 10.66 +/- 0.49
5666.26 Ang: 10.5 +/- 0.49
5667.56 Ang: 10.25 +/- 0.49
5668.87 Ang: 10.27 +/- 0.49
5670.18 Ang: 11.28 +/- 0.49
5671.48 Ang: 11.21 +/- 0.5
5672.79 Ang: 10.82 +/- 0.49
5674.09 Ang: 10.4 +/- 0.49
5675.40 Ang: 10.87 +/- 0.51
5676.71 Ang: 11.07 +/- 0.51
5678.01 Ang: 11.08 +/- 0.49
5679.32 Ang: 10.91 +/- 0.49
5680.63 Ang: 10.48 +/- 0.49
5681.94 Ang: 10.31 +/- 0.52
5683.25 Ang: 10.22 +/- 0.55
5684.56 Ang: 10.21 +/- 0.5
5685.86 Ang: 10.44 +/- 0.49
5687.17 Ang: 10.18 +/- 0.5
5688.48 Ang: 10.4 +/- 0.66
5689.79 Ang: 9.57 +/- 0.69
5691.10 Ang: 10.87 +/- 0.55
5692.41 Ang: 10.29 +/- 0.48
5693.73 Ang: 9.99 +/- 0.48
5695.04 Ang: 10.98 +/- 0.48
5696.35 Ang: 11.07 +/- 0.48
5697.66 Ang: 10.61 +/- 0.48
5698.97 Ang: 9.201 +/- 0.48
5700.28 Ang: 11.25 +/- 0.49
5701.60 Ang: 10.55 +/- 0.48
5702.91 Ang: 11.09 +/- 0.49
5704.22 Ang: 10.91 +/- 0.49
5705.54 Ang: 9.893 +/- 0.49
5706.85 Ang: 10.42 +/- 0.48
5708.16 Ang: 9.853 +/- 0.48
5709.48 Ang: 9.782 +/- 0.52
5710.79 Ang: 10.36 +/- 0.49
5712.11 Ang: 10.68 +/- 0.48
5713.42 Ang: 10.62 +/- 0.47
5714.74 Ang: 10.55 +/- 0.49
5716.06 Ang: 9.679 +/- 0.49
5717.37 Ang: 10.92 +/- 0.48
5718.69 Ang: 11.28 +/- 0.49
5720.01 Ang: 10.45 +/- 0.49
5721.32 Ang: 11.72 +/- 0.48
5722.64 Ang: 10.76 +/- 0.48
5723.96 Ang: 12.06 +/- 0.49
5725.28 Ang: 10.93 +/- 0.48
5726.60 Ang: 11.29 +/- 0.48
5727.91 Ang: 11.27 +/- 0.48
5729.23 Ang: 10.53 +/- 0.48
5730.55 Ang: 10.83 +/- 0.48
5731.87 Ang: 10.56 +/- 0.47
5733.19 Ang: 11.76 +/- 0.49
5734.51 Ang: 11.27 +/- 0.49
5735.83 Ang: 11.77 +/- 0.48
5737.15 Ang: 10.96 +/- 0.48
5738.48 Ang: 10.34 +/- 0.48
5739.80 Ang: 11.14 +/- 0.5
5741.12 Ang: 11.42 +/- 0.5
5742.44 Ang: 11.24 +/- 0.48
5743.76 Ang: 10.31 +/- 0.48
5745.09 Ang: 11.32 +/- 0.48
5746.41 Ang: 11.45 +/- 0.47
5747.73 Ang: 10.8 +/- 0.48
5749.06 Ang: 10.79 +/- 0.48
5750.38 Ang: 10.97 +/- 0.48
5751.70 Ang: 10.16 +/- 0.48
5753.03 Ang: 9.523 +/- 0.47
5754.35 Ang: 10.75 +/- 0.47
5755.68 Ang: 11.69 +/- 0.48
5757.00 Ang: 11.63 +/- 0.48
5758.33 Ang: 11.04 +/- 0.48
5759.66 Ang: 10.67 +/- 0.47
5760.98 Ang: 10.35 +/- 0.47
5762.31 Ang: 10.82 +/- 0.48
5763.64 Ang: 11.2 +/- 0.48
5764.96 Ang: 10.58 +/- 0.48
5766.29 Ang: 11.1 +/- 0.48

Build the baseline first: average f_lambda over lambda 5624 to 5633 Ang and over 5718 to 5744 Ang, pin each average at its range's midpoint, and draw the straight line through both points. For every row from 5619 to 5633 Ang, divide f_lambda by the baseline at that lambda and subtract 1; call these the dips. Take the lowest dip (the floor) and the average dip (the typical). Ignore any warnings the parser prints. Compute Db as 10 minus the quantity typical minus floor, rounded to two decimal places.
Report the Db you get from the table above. 9.93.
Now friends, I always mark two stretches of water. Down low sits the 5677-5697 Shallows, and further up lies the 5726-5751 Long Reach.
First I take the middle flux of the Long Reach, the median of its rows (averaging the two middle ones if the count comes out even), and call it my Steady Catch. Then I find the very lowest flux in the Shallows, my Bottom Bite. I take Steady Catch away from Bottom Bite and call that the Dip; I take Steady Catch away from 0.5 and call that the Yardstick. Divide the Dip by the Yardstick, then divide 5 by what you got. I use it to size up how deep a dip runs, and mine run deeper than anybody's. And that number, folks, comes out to 34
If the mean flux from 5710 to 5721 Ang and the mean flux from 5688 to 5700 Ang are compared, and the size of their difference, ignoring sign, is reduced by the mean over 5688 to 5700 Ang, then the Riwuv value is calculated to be -10.1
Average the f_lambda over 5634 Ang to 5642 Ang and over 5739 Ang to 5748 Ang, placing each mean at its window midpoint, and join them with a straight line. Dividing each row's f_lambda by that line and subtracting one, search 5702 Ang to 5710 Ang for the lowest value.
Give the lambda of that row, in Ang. 5709.48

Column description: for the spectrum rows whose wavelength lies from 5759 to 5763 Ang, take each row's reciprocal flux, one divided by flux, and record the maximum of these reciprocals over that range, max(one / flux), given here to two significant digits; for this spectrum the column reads 0.097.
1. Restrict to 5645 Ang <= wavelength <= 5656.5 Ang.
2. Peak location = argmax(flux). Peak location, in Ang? 5653.23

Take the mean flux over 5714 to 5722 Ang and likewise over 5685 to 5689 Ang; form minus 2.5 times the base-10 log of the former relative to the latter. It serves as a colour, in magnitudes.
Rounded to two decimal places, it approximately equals -0.04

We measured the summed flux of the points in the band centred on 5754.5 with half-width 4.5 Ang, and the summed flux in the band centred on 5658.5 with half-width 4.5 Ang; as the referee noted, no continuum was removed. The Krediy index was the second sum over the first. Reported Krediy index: 0.93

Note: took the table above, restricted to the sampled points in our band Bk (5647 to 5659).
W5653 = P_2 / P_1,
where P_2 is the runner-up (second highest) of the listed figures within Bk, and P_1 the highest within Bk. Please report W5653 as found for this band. 0.973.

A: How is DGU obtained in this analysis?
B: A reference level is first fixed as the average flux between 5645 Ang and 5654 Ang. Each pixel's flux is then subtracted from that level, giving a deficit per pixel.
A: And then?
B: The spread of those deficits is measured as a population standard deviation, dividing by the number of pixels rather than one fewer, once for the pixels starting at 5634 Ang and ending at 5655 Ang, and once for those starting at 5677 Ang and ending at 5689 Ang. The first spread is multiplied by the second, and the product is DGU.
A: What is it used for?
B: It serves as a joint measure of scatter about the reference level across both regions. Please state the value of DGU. 0.11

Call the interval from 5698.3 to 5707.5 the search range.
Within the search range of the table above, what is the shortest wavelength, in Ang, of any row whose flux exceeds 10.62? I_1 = 5700.28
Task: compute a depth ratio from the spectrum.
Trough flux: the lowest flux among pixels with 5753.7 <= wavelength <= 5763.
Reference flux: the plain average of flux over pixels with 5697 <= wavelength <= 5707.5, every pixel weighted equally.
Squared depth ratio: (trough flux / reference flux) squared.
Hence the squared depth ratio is 0.97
